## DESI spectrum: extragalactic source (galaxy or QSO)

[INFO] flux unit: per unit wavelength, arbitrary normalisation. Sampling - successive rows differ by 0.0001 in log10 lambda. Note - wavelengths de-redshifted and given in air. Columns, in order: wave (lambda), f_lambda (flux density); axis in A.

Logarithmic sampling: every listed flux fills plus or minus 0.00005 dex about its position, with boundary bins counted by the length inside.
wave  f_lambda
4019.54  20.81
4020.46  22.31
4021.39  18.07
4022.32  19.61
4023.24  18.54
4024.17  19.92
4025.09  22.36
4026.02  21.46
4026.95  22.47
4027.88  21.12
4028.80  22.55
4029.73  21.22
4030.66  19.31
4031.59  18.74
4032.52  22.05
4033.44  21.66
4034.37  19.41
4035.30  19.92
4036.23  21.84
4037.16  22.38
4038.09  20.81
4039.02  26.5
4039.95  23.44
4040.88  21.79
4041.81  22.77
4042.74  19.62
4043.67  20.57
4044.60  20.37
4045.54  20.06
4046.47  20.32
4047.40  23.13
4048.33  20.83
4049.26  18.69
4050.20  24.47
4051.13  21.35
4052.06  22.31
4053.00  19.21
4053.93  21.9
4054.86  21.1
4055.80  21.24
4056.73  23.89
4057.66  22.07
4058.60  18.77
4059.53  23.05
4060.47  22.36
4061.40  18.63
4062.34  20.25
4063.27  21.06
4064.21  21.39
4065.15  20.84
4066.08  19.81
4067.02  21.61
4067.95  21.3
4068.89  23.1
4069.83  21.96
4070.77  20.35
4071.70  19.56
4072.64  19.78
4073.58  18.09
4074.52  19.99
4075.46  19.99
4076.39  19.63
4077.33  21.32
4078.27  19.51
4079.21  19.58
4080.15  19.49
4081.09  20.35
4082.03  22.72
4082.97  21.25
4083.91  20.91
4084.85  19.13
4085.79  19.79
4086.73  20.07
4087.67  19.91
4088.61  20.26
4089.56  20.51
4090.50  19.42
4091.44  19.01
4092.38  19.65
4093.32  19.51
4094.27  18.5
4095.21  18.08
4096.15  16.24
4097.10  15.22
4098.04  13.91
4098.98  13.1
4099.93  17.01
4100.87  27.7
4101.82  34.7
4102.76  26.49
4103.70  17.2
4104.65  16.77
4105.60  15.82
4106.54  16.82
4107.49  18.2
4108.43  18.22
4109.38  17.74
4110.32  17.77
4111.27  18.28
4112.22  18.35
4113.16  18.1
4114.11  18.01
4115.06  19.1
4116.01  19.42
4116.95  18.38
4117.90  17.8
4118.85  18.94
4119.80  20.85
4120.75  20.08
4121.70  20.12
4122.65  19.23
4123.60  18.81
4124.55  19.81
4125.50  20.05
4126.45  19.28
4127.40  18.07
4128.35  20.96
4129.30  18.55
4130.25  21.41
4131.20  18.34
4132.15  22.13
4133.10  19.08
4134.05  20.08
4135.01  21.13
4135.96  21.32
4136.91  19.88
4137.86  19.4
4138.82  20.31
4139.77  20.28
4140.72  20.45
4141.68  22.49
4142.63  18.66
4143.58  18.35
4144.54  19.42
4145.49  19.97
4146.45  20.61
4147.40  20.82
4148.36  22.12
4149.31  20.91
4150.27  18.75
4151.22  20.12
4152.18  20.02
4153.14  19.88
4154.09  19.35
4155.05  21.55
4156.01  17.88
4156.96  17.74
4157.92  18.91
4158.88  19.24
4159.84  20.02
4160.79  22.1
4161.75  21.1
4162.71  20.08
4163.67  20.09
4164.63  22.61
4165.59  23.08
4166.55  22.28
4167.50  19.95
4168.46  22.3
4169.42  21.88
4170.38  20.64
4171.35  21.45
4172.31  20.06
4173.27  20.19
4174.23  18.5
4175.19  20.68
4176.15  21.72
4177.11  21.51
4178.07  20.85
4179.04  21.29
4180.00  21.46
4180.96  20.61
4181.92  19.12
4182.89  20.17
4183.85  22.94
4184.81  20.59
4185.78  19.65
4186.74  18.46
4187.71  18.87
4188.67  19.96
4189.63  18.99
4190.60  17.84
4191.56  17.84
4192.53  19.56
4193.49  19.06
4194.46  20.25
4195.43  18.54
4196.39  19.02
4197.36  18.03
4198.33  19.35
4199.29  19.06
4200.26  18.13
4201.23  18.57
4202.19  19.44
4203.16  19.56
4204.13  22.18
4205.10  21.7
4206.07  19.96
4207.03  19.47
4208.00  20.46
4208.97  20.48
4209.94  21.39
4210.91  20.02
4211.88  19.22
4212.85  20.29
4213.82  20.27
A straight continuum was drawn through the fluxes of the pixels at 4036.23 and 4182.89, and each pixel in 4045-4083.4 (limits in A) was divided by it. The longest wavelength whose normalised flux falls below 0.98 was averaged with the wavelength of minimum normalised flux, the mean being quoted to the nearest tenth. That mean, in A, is 4077.3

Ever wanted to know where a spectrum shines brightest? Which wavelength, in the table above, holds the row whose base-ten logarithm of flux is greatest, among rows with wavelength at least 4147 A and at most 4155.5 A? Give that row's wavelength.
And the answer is 4148.36 A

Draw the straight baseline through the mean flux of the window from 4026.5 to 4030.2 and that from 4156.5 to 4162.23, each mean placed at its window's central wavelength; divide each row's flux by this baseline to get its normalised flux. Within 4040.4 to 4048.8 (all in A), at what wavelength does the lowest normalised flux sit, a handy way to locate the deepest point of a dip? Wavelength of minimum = 4042.74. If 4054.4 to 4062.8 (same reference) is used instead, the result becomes 4061.40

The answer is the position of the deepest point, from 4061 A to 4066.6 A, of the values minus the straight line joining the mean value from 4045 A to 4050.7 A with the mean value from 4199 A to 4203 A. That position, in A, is 4061.40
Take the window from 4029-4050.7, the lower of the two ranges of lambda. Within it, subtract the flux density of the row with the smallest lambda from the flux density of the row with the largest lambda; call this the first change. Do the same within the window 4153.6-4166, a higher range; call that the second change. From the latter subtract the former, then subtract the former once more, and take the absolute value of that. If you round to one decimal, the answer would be 2.8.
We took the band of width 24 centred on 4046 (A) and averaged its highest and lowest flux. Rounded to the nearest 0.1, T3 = 22.6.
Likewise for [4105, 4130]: 18.4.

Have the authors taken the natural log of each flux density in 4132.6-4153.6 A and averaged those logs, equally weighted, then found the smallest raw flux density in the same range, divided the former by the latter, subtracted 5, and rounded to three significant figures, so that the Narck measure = -4.84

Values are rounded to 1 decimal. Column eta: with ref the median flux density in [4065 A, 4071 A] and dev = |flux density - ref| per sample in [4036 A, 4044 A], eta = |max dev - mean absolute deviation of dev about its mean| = 4.2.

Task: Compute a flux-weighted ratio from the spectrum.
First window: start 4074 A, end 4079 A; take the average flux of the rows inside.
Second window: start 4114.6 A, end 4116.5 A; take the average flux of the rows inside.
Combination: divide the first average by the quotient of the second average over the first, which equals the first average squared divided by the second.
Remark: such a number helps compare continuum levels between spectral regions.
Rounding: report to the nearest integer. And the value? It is 21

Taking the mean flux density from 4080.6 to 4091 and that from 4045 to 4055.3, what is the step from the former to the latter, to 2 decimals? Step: 0.82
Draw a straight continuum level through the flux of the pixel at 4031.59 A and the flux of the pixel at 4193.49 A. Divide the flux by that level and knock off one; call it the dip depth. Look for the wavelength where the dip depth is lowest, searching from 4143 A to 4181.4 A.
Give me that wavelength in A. 4156.96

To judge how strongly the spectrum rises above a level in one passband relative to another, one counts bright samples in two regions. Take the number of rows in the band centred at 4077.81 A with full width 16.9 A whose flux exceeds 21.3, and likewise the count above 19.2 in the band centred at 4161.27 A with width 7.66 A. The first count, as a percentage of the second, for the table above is 43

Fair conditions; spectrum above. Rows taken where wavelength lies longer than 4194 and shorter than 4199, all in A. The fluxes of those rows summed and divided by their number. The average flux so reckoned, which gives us 19.0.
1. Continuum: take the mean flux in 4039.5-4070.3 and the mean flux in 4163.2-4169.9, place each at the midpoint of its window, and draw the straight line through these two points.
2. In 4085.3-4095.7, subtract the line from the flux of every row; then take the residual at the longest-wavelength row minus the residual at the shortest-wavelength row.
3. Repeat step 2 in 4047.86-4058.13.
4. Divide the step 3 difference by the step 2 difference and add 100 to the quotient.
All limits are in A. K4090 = 99.3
